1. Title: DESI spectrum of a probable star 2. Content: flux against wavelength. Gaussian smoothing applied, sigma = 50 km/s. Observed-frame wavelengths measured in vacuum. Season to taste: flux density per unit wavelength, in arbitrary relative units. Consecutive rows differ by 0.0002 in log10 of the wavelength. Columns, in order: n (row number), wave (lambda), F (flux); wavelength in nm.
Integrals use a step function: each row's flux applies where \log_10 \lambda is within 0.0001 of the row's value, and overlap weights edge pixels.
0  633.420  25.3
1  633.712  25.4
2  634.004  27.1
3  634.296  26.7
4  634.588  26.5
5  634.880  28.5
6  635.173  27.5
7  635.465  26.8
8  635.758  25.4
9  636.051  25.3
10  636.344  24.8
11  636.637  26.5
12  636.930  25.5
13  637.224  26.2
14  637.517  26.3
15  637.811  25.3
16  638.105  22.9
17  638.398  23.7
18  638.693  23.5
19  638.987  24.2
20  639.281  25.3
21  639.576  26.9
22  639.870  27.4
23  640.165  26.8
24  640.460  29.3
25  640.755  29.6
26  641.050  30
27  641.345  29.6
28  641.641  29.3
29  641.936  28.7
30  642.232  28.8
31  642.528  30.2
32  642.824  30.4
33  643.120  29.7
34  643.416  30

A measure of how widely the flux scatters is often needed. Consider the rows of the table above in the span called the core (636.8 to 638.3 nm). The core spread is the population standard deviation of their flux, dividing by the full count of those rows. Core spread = 1.2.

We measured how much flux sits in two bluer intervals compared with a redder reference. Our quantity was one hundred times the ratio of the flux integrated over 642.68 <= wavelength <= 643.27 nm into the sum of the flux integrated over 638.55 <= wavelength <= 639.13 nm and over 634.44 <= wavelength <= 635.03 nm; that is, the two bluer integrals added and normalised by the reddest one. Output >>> 169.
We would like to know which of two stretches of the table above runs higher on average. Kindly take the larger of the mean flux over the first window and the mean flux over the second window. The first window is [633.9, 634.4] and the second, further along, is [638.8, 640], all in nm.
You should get 26.9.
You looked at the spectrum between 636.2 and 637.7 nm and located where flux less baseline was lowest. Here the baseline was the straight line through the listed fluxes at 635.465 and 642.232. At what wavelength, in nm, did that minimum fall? 636.344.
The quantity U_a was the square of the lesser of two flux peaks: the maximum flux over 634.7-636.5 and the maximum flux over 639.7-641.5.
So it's 812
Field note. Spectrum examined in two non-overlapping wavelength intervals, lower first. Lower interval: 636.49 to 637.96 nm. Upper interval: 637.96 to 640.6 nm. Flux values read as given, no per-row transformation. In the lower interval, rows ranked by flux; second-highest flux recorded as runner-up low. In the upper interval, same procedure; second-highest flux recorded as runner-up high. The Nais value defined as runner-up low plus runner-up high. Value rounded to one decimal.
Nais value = 53.7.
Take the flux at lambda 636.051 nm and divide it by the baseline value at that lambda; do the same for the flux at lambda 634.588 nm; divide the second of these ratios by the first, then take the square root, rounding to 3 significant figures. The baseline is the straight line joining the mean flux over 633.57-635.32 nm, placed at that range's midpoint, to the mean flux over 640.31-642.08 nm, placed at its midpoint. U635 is 1.03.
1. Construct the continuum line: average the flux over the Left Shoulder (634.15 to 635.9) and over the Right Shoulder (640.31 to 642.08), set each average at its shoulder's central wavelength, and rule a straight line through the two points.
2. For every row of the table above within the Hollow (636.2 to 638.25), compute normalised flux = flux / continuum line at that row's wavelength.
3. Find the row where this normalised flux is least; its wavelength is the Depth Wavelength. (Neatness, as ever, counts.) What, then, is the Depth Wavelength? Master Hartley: 638.105 nm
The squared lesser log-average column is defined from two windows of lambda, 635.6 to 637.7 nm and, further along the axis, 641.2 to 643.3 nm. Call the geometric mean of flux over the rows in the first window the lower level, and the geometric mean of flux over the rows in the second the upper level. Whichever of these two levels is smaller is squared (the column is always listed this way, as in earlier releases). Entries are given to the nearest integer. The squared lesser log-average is 661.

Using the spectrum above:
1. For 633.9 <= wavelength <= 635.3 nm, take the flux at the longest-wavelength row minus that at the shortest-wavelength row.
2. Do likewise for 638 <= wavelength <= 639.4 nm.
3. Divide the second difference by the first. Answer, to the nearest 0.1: 6.0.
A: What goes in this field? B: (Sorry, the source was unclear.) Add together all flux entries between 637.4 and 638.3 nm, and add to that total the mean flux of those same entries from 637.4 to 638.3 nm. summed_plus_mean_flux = 99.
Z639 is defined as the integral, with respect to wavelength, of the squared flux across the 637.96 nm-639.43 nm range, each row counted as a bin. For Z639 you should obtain 842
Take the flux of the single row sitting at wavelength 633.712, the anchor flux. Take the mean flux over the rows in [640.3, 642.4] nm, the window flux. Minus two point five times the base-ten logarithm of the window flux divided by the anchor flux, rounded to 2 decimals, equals -0.16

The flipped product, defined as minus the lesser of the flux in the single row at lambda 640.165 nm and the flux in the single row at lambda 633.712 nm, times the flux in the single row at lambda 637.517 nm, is -668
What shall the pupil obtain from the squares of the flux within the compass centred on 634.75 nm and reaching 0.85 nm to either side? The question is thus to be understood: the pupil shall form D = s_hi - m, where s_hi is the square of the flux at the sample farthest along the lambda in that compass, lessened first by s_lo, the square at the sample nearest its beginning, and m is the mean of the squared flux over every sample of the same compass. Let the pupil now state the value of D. -756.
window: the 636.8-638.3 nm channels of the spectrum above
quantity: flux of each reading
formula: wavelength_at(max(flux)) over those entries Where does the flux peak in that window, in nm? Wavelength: 637.517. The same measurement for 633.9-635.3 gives 634.880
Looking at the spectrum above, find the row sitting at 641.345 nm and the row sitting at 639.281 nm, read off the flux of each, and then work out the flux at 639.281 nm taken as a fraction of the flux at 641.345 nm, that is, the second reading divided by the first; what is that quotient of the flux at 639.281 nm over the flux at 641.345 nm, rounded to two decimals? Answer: 0.85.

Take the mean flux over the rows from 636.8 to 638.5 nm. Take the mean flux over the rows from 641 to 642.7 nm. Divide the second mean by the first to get 1.18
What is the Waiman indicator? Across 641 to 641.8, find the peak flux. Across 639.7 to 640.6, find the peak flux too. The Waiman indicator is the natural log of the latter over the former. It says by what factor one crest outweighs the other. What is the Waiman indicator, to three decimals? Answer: -0.024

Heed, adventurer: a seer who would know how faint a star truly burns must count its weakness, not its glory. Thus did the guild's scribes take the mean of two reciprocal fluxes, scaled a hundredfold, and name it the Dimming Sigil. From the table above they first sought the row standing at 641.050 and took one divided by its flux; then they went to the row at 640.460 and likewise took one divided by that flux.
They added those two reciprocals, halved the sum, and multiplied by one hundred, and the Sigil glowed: 3.37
